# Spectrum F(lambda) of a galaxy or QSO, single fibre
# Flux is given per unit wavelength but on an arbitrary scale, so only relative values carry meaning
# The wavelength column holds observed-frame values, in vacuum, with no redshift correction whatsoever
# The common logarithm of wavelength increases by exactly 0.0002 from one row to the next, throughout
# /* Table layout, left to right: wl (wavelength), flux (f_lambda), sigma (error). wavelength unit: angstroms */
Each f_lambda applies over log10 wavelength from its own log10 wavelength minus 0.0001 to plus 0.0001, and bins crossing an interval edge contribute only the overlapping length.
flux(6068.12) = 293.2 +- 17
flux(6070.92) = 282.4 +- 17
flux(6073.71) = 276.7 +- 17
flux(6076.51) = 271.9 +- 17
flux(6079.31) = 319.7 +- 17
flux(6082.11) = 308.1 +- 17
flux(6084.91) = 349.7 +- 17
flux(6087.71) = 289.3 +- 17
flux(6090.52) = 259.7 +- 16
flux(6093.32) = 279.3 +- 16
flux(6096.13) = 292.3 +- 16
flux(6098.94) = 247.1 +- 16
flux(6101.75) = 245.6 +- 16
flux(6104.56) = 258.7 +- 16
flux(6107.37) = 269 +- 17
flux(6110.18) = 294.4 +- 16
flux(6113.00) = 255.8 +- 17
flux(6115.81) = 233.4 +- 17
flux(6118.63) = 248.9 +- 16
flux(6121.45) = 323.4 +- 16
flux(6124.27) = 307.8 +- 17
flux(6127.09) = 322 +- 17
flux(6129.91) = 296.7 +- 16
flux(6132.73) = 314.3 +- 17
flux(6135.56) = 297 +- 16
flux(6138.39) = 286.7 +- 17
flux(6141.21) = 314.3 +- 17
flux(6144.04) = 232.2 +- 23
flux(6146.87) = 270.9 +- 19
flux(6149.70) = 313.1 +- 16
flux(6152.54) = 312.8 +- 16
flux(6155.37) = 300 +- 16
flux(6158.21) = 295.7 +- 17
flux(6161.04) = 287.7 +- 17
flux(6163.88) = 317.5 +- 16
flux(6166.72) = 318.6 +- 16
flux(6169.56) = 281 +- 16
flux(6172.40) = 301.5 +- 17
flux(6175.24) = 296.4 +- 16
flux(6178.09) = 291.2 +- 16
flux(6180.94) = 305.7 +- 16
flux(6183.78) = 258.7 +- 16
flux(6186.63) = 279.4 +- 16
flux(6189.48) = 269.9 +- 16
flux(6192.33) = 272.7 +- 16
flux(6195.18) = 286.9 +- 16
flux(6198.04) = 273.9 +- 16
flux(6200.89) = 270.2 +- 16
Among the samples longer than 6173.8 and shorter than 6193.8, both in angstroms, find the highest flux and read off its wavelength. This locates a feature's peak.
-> 6180.94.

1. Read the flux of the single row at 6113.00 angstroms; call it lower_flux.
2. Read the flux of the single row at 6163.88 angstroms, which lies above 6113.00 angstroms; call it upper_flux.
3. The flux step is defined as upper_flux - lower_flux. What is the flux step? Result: 62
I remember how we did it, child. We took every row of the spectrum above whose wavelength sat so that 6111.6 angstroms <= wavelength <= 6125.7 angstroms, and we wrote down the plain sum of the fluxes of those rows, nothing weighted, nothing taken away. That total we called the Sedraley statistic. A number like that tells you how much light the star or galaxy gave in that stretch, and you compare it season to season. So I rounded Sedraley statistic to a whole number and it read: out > 1369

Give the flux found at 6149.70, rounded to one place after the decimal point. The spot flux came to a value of 313.1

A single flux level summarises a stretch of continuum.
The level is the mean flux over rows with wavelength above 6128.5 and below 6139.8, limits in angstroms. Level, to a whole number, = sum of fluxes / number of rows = 299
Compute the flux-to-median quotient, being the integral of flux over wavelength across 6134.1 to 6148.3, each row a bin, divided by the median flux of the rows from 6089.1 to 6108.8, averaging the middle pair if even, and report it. 15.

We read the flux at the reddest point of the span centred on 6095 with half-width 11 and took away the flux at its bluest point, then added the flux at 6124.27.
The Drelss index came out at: 217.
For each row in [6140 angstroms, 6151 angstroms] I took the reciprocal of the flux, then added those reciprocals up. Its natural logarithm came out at -4.242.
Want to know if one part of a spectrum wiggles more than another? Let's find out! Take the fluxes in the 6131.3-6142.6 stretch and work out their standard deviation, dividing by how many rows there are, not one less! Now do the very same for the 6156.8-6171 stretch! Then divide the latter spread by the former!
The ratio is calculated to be 1.3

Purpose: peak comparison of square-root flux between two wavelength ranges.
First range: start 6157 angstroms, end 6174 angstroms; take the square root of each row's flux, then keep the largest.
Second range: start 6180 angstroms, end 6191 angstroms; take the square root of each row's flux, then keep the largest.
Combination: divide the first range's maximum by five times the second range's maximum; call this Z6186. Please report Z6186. 0.204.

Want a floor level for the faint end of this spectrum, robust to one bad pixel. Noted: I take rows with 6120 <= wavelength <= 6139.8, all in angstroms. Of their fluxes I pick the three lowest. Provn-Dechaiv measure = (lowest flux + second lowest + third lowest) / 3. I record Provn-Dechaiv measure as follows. 293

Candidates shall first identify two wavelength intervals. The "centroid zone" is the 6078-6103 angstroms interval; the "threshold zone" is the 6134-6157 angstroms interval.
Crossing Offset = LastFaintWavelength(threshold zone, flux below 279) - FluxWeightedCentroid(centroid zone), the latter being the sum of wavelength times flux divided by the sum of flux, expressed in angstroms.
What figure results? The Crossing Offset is 57.0 angstroms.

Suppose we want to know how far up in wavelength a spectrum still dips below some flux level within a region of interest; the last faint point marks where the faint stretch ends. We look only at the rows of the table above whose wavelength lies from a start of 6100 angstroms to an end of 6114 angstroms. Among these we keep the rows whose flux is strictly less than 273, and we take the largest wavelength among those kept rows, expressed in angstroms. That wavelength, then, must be 6113.00 angstroms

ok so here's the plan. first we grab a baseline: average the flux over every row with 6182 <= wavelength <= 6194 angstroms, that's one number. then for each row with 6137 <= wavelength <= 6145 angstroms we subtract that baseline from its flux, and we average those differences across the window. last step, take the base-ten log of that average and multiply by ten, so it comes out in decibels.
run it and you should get 9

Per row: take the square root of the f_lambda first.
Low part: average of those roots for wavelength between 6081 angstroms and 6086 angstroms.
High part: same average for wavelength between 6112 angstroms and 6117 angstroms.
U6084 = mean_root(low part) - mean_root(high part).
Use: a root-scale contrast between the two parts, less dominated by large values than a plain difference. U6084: 2.49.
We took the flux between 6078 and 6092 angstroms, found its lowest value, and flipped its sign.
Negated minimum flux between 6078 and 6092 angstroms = -260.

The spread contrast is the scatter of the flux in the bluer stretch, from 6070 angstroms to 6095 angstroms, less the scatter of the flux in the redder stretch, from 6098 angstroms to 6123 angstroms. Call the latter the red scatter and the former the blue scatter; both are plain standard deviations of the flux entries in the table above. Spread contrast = -0.2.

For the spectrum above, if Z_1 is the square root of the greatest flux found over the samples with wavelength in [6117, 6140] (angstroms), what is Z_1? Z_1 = 18.0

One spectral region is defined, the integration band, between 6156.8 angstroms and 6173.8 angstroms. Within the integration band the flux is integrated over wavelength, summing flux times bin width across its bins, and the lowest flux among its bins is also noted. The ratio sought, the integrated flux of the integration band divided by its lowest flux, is 18.2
